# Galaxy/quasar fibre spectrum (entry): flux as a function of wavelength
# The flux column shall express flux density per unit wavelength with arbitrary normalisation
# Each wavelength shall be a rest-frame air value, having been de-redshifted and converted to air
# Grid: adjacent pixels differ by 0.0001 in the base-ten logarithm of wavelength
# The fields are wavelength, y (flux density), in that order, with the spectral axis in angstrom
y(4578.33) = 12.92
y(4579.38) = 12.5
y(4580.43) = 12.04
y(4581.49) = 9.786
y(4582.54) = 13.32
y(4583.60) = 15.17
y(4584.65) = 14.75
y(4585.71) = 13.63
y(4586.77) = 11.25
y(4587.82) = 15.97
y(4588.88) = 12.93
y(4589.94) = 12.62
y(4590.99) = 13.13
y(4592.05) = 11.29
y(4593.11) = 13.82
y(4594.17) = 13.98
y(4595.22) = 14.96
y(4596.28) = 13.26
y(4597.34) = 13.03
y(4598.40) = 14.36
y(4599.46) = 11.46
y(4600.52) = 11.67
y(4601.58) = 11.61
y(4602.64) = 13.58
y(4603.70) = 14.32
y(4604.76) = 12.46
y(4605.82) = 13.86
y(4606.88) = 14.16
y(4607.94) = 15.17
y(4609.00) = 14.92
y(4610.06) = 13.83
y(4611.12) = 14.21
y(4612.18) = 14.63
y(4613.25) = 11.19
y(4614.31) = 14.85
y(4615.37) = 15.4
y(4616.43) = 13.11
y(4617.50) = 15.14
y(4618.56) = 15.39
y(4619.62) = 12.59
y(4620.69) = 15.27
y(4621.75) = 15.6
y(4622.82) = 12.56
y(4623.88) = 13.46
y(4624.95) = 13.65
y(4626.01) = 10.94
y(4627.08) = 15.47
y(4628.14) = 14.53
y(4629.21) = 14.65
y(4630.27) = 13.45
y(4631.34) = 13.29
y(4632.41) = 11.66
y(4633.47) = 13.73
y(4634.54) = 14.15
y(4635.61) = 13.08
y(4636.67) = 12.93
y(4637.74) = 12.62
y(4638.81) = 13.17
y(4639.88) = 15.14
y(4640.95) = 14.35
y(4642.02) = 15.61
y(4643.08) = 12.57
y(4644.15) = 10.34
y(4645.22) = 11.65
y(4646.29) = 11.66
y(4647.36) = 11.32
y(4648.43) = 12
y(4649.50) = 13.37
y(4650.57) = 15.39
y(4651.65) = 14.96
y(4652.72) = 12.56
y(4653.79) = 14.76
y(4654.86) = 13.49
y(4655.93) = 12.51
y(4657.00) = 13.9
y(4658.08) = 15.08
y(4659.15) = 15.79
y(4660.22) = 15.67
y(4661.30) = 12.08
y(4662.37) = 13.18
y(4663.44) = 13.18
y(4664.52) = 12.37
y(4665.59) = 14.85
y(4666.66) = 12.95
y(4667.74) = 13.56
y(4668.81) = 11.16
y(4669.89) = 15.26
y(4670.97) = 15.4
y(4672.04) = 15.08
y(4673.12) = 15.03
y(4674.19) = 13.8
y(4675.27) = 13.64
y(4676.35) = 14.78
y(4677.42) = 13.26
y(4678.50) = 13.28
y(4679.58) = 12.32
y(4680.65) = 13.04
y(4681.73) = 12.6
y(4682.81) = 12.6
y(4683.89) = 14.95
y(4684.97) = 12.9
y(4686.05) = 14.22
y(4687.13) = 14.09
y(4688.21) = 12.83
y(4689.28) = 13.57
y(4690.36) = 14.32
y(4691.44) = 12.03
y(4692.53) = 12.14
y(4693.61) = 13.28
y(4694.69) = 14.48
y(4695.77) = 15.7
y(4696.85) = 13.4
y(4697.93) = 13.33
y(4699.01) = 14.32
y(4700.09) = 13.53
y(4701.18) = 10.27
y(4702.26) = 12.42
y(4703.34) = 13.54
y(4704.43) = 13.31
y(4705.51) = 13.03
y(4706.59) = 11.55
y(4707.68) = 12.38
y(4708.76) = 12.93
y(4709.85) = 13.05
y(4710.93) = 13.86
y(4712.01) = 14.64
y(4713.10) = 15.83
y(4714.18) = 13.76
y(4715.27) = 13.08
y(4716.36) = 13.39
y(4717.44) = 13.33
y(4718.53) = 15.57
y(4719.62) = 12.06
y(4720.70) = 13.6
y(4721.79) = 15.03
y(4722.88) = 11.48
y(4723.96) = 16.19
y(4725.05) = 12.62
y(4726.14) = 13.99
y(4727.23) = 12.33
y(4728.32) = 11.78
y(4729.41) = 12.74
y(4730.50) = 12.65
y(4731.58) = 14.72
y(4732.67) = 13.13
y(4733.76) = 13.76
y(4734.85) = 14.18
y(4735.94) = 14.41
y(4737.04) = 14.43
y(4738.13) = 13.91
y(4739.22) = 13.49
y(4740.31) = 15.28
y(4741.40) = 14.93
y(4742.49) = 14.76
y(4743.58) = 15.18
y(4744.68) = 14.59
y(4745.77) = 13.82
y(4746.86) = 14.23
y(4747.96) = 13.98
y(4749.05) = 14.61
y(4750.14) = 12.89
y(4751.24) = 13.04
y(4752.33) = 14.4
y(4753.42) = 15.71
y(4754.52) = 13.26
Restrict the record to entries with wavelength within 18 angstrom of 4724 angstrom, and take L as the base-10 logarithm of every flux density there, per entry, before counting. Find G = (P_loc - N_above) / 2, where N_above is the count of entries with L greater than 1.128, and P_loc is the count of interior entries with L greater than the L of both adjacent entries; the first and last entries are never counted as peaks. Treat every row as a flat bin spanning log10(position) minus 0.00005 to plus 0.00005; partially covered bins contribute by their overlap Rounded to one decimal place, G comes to -4.0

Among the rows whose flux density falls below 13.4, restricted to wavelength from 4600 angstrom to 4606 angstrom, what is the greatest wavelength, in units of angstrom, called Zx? 4604.76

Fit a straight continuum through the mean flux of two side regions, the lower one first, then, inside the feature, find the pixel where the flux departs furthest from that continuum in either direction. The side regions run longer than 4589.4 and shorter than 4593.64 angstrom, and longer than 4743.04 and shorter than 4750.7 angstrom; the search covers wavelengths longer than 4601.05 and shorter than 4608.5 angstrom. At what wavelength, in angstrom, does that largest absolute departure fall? 4607.94 angstrom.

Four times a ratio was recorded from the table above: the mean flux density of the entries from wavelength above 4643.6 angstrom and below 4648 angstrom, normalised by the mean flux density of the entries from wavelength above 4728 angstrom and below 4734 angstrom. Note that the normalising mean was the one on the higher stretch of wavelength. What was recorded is 3.42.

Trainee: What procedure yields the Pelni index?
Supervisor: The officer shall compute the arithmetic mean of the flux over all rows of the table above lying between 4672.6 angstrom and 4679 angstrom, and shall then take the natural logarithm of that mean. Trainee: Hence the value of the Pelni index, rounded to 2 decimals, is 2.64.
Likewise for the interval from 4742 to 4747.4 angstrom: 2.68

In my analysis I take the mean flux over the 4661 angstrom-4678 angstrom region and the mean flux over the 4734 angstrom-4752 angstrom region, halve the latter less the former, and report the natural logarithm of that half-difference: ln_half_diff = -1.4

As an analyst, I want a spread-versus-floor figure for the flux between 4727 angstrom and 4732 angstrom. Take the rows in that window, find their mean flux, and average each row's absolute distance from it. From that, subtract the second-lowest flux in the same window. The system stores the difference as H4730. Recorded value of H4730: -11.6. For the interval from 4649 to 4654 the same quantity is -12.4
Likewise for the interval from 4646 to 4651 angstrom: -10.4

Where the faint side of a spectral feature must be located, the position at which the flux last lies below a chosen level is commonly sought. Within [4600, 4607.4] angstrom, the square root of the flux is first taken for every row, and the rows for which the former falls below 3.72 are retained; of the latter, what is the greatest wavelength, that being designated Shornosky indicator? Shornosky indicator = 4604.76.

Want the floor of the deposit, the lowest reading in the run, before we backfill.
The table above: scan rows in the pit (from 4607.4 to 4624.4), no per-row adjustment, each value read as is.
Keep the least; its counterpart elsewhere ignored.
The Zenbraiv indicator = 11.19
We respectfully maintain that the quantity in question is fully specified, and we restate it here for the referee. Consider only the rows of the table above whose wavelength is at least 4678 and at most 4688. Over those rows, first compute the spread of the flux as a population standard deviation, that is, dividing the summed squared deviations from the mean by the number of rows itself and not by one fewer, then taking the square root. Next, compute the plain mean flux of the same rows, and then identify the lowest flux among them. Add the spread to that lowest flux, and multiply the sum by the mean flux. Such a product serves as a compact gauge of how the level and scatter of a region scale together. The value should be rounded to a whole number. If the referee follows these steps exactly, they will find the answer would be 175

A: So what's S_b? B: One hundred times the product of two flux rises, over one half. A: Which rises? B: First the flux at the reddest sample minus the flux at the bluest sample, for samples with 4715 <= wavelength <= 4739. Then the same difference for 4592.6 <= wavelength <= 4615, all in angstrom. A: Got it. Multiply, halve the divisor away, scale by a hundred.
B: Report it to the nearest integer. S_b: 171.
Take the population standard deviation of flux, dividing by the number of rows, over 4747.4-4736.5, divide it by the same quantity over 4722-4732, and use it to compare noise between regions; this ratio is 0.40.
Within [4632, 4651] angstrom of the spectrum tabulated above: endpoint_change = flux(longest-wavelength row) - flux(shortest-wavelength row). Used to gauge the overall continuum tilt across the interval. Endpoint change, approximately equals 3.7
